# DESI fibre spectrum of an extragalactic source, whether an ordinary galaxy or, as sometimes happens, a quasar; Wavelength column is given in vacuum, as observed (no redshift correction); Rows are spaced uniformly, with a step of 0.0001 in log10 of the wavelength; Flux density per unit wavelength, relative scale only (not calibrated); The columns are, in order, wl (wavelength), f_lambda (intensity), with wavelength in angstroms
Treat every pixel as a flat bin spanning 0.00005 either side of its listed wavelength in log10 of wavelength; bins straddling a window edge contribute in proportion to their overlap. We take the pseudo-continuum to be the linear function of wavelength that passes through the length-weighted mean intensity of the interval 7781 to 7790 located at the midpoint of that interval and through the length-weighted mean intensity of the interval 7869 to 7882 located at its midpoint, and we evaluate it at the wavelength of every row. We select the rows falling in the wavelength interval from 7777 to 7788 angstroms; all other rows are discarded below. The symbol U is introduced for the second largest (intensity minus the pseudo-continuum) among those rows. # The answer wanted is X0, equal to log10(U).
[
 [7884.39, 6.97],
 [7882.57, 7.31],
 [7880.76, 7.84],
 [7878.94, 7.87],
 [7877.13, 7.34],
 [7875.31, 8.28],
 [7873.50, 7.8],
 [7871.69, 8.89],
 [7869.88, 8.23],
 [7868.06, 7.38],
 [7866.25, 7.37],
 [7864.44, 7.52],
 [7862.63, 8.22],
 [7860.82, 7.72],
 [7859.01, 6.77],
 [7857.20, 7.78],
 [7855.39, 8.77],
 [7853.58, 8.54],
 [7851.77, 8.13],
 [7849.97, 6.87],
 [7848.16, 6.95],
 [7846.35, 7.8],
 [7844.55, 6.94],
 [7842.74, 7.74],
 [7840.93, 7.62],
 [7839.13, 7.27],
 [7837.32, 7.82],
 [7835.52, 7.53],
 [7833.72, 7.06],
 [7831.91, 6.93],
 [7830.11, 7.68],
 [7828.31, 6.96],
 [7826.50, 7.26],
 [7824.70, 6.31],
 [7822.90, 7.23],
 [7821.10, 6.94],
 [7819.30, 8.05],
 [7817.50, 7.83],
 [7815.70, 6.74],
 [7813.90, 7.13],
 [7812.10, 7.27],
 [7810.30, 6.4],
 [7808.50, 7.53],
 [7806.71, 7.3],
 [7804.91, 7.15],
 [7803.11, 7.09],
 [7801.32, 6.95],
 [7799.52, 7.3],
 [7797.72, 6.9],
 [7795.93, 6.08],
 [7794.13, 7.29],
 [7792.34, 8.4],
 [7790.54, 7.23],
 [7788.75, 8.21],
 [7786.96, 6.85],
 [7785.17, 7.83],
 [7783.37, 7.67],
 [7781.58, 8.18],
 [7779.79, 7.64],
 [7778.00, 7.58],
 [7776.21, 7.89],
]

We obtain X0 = -0.9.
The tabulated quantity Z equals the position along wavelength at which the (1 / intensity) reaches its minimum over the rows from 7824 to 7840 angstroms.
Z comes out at 7837.32 angstroms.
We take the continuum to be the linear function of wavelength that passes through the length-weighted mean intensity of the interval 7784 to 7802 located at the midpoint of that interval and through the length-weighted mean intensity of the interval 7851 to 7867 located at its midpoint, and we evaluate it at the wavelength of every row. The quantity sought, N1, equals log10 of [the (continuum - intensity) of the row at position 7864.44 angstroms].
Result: -0.4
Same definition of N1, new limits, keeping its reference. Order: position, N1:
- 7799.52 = -1.2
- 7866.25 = -0.3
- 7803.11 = -0.5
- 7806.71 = -0.9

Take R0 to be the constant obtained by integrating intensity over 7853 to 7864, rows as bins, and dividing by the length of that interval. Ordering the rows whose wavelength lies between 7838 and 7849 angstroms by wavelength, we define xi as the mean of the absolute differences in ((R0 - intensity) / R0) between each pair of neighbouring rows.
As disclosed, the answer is 0.075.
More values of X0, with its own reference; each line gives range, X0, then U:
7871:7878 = -0.6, 0.26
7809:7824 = -2.2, 0.01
